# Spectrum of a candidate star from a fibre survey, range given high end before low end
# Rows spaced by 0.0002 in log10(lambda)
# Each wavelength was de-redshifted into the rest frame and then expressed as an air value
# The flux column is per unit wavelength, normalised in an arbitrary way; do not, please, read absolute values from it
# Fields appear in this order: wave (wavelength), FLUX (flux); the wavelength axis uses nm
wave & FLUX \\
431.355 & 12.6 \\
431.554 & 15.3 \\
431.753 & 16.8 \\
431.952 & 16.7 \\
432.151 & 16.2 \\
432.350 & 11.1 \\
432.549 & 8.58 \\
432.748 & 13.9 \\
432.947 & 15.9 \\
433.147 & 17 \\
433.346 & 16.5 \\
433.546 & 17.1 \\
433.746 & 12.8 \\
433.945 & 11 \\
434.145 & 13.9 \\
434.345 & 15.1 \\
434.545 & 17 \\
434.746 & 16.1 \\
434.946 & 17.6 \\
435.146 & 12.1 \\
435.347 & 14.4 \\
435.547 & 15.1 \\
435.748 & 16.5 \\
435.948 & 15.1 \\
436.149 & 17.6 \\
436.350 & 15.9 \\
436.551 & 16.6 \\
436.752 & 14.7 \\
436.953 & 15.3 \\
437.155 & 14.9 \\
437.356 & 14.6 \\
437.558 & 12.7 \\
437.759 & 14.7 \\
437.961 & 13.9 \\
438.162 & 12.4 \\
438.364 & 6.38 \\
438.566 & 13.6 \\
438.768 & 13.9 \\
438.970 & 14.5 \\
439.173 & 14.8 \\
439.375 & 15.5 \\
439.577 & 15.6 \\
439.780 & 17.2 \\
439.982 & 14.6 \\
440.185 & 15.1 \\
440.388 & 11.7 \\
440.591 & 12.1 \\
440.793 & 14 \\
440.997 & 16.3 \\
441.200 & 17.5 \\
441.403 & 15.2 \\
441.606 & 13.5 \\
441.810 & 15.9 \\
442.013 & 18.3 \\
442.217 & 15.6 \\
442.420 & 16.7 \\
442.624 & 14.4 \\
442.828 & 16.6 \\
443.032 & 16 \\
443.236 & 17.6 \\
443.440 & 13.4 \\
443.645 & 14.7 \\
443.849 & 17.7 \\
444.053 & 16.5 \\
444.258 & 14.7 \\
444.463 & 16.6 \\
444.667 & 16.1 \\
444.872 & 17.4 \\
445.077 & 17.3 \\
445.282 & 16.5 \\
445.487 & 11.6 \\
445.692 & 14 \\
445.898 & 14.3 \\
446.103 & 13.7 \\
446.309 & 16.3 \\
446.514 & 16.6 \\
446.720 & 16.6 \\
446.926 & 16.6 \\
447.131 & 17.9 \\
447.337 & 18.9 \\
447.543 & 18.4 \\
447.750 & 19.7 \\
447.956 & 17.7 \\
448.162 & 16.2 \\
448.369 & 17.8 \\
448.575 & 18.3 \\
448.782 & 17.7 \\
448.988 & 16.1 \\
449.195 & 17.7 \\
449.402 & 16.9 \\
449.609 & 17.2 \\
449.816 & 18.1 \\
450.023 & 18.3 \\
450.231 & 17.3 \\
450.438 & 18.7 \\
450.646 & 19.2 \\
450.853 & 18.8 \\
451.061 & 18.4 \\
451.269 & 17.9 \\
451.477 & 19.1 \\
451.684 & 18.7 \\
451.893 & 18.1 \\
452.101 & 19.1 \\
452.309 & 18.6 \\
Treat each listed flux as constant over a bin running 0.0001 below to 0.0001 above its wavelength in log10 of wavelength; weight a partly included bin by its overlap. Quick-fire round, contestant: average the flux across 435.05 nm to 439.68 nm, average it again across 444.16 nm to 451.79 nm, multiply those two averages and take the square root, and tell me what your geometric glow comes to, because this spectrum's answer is 15.7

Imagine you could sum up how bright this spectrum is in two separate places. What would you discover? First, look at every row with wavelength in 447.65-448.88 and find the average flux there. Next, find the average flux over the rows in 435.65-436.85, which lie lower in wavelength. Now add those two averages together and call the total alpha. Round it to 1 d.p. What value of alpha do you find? 34.0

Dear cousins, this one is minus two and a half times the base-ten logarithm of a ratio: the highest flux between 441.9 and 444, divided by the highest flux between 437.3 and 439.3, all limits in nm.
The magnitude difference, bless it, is -0.23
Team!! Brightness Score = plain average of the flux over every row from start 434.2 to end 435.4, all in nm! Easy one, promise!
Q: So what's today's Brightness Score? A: 15.4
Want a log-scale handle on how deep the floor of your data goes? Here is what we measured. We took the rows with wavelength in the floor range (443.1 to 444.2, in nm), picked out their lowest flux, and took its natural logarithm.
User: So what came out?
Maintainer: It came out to 2.6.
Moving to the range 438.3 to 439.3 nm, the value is 1.9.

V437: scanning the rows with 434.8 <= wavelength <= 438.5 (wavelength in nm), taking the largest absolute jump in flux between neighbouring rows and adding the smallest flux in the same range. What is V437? 12.4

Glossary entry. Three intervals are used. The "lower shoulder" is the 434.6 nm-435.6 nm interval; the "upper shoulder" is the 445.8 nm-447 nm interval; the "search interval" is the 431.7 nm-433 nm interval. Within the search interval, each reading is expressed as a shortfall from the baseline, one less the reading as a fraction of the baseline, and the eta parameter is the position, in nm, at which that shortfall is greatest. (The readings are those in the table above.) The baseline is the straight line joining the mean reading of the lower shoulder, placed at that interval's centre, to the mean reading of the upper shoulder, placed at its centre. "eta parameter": 432.549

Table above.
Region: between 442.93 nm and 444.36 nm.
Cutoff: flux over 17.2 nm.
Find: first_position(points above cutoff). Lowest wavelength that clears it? 443.236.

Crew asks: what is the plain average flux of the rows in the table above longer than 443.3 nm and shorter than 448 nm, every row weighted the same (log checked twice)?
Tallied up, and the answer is 16.2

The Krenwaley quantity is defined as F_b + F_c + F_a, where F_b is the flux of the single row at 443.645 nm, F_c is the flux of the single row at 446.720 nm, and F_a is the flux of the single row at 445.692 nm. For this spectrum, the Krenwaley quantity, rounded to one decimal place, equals 45.3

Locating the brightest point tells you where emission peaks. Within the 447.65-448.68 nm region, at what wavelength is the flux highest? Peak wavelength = 447.750 nm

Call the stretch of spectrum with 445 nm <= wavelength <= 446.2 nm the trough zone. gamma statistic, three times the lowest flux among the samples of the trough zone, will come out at 35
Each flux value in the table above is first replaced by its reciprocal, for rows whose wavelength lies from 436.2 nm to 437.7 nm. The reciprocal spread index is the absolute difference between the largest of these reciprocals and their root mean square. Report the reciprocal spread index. 0.0113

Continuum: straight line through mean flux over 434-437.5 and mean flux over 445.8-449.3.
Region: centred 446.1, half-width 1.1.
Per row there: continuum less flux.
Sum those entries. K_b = 14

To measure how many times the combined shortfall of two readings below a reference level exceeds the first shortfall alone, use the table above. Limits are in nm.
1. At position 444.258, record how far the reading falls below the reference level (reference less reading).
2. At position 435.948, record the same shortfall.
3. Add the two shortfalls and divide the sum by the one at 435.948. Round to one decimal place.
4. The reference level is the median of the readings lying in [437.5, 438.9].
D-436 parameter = 1.7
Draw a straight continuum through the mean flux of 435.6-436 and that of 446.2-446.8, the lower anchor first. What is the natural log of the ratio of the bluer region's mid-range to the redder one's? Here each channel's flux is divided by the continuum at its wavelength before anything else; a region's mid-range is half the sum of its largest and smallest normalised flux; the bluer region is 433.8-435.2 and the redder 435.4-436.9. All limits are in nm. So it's -0.11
